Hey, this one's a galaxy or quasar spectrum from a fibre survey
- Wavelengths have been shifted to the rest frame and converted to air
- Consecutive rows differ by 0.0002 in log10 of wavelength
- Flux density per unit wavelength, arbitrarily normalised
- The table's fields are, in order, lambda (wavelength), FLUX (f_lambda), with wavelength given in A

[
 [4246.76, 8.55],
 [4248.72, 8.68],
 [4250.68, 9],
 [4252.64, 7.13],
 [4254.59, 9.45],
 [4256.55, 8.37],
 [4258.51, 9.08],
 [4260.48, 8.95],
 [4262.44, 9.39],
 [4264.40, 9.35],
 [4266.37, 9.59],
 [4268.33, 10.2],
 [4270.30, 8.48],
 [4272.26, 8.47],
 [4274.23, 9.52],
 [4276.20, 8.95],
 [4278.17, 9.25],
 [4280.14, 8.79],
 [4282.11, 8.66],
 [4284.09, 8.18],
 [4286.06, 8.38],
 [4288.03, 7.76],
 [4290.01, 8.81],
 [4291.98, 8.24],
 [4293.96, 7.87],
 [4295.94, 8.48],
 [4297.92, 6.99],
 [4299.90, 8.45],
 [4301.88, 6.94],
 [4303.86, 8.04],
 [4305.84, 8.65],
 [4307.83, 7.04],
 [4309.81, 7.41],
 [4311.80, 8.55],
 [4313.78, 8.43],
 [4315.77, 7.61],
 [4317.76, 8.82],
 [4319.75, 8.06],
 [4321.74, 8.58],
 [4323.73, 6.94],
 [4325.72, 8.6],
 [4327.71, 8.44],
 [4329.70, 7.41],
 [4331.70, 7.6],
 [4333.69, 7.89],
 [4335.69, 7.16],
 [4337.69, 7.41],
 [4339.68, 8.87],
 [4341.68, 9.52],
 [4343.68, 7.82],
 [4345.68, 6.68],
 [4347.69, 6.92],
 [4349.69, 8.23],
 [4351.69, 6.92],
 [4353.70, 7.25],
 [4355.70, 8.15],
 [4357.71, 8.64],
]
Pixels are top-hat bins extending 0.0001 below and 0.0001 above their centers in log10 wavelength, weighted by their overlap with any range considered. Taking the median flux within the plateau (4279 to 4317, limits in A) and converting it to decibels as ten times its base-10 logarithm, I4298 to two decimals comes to 9.16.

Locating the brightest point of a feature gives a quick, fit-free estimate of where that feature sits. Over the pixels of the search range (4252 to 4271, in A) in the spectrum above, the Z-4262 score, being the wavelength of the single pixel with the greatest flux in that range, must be 4268.33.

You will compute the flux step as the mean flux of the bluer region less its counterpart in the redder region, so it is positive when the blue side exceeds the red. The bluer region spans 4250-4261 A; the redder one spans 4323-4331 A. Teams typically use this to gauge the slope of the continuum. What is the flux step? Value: 0.8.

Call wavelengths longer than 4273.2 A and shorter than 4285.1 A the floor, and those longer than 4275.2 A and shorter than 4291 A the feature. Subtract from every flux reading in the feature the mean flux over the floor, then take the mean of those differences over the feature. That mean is -0.29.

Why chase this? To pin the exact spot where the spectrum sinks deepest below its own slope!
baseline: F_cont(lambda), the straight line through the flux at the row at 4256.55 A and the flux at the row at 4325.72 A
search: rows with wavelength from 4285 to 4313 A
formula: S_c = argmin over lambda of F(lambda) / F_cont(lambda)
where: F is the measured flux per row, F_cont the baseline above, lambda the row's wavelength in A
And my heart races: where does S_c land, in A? 4301.88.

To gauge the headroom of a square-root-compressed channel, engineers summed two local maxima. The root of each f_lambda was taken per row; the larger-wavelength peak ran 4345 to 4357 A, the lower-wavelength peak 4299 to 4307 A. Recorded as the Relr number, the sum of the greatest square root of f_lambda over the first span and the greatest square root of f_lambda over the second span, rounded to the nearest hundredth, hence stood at 5.81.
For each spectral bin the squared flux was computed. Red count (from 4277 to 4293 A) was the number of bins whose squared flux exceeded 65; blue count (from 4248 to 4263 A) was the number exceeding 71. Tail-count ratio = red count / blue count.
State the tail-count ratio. 1.2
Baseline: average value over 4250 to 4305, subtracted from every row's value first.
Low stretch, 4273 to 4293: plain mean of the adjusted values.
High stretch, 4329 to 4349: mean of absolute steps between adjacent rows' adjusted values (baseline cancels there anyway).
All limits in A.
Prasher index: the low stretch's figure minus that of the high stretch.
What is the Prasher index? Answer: -0.68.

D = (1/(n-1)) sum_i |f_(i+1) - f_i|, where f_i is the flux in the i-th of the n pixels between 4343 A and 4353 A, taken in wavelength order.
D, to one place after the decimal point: 1.0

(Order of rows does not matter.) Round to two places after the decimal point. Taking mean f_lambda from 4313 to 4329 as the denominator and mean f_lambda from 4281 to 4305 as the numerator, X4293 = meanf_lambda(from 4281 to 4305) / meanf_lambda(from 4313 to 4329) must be 0.99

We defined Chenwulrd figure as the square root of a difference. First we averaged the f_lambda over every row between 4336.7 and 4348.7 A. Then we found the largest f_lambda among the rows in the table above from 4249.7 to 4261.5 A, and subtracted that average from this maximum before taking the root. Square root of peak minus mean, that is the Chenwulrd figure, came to 1.26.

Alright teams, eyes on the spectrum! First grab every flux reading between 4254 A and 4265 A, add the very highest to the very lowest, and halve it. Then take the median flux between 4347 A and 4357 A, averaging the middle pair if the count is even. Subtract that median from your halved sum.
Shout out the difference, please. 1.7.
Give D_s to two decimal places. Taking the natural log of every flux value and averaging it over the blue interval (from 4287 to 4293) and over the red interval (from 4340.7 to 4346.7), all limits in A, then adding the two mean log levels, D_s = 4.18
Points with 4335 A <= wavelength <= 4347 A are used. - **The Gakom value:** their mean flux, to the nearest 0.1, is 7.9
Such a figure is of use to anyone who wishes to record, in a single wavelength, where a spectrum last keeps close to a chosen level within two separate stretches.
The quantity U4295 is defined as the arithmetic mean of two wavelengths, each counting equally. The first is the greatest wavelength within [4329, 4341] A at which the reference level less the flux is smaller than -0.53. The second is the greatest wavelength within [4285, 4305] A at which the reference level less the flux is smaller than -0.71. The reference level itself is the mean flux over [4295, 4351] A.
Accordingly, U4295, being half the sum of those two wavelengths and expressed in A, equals 4314.8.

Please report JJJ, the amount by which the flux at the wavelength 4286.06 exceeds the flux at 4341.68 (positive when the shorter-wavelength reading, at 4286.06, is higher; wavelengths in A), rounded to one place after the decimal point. -1.1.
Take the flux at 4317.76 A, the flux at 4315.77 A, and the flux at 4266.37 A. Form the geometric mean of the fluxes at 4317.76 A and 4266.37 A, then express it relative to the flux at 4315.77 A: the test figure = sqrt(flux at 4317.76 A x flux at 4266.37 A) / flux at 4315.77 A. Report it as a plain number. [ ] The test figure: 1.21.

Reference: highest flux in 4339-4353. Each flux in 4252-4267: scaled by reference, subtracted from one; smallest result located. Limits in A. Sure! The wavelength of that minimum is 4266.37 A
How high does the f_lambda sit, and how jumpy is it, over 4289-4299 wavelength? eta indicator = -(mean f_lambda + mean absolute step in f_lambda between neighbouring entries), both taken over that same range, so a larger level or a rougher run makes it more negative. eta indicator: -8.8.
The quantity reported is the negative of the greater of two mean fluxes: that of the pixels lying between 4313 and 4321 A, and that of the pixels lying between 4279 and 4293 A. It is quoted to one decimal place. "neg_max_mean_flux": -8.4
